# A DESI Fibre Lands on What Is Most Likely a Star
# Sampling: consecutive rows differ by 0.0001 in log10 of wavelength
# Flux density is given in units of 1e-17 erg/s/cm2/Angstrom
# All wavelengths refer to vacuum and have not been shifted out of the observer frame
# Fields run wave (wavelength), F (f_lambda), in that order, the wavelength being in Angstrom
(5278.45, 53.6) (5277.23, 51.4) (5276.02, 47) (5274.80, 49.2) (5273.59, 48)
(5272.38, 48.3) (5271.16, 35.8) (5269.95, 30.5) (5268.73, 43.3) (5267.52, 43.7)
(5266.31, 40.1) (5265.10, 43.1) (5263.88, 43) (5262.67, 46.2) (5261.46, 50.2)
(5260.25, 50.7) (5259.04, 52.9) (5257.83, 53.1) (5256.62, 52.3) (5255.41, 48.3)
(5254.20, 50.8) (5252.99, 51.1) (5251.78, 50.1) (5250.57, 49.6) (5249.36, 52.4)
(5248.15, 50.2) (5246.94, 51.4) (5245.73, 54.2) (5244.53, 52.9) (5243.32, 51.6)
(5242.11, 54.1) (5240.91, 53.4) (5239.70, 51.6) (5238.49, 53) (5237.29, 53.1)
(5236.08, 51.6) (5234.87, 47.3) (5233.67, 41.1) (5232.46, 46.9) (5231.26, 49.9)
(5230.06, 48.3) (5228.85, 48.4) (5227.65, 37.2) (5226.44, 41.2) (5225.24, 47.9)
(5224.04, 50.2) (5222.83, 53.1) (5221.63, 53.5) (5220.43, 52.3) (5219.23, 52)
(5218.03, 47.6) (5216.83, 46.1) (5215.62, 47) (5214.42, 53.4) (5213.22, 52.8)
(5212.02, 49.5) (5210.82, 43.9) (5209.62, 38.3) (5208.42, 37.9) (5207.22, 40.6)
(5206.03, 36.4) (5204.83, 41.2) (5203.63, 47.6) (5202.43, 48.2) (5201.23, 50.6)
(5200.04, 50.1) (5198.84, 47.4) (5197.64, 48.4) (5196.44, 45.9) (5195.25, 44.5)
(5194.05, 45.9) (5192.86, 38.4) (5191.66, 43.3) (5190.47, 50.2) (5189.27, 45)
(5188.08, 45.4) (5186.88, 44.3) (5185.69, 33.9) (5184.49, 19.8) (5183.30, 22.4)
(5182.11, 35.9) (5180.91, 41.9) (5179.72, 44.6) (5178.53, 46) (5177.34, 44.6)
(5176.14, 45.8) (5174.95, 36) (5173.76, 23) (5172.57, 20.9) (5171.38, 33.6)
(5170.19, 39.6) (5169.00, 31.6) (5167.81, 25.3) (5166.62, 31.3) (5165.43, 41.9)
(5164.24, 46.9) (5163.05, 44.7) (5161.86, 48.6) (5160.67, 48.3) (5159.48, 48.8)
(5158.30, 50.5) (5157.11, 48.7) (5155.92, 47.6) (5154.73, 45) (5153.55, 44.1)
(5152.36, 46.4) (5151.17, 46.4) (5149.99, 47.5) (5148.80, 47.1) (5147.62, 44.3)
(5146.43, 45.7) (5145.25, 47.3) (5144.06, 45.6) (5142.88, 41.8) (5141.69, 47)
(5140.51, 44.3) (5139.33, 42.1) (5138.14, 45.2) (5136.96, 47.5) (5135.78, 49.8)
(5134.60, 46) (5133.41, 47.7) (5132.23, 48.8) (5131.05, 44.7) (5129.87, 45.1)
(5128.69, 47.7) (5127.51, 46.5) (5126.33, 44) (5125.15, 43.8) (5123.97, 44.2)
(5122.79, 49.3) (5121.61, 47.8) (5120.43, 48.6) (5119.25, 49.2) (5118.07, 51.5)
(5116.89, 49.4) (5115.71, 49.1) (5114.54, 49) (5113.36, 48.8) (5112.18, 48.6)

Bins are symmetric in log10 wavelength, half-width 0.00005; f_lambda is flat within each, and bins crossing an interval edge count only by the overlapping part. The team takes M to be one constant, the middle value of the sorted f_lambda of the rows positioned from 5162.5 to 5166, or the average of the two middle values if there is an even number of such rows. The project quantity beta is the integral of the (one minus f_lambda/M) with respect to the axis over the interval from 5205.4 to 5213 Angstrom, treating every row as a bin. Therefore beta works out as 0.51 Angstrom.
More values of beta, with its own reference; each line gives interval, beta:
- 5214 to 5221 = -0.77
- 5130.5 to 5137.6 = -0.43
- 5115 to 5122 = -0.72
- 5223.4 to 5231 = -0.18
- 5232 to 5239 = -0.64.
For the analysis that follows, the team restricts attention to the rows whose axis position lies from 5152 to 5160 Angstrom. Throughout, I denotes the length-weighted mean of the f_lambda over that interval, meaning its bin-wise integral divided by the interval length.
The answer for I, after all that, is 47.3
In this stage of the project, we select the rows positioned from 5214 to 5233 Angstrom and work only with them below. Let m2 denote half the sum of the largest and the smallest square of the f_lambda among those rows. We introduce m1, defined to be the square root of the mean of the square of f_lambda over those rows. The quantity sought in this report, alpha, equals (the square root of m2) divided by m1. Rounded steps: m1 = 49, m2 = 2123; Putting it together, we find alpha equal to 0.95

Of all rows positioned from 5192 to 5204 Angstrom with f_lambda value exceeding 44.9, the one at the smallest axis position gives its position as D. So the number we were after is 5194.05 Angstrom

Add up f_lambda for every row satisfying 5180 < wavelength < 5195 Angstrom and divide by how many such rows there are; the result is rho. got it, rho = 38.9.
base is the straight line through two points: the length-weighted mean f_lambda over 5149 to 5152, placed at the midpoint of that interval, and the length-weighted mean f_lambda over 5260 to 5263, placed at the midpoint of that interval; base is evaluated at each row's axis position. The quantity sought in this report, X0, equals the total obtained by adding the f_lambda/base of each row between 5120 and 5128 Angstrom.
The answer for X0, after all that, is 7.0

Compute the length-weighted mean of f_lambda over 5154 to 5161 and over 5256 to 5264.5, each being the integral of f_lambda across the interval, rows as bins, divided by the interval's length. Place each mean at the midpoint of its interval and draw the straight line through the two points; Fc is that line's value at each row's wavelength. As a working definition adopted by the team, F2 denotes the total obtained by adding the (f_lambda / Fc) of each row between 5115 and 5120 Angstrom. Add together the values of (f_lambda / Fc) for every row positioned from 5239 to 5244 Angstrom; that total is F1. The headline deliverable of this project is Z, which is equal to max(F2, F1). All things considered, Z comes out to 4.3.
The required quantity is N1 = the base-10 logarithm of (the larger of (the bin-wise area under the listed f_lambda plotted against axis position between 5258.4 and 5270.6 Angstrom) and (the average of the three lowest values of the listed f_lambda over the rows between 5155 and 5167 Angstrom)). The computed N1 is 2.73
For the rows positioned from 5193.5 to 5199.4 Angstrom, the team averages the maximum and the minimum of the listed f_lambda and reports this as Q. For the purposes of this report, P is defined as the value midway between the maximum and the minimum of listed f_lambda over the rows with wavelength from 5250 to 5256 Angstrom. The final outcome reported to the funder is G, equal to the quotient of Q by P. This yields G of 0.93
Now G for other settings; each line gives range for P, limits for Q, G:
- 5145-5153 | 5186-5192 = 1.02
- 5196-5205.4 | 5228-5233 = 1.05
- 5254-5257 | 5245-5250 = 1.04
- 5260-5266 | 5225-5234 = 0.93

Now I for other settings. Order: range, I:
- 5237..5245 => 52.8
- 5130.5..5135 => 46.8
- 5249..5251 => 50.9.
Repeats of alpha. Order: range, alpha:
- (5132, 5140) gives 0.99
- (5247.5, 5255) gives 1.01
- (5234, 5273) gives 0.90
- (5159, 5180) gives 0.94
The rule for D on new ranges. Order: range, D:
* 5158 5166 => 5158.30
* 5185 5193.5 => 5188.08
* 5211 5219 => 5212.02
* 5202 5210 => 5202.43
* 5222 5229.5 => 5222.83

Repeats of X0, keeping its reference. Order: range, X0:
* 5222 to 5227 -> 4.0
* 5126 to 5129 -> 3.0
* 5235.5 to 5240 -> 4.3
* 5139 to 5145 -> 4.7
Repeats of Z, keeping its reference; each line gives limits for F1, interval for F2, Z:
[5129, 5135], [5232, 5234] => 4.9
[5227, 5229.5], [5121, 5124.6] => 3.0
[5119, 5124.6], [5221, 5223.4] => 5.0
